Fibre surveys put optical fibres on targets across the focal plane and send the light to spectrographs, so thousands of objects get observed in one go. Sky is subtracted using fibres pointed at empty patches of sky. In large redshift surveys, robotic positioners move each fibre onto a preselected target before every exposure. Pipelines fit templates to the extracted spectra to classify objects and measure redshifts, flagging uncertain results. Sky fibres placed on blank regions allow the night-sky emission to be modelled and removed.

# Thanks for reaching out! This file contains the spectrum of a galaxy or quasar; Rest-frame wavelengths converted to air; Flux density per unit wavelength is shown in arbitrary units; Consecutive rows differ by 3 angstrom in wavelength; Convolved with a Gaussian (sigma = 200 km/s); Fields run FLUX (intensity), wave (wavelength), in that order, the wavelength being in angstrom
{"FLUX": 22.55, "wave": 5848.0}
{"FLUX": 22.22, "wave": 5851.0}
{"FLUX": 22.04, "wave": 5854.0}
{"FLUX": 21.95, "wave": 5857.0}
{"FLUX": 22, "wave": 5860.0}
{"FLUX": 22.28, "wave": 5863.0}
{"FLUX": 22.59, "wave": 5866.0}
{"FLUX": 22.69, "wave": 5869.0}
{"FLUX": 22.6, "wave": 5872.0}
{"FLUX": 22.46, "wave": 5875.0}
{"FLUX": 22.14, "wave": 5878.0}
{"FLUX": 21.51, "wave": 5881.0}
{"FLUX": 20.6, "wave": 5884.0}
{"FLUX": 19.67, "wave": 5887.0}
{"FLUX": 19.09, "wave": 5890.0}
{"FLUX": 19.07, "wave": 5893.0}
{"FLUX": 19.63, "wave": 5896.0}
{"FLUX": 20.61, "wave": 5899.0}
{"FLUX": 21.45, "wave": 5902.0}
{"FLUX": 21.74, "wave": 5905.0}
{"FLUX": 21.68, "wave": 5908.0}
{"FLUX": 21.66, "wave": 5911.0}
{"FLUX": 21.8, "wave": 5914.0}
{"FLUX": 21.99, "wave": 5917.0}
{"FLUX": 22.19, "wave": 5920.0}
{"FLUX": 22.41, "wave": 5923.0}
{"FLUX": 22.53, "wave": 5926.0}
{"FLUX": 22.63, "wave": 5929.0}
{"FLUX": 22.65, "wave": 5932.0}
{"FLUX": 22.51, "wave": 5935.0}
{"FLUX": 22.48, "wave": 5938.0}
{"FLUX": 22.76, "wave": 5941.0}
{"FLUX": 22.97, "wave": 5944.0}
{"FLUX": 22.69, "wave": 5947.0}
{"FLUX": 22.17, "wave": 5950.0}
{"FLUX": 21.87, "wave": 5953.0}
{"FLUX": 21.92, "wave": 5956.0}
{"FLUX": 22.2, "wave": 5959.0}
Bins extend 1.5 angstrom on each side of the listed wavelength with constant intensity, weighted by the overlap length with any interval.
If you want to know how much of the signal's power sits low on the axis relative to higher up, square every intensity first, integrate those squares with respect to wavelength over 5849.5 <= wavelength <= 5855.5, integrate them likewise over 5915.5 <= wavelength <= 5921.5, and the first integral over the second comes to 1.00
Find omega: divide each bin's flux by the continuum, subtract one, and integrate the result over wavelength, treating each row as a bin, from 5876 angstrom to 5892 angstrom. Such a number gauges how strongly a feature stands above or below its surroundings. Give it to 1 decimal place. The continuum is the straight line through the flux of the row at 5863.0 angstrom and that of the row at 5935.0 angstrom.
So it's -1.2 angstrom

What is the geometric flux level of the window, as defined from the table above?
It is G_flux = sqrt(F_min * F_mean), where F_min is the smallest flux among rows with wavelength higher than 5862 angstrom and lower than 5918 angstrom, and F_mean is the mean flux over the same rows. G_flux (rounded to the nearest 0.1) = 20.2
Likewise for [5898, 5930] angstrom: 21.2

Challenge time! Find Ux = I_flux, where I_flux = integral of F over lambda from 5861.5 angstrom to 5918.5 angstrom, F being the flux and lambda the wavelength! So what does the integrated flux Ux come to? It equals 1216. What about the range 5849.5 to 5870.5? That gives 467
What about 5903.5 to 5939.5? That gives 799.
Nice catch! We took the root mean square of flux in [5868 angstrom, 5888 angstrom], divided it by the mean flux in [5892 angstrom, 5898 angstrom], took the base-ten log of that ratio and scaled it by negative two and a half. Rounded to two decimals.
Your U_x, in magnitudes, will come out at -0.12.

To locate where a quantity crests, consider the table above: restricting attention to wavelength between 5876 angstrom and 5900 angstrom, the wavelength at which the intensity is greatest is 5878.0 angstrom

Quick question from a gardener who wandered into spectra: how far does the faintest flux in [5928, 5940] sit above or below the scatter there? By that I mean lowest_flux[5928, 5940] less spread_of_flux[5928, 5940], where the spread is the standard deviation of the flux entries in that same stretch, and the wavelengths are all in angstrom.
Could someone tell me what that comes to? 22.4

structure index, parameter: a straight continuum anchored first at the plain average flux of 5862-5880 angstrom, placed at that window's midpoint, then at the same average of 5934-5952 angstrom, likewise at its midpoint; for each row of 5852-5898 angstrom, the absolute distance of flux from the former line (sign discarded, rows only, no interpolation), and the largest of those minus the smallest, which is 3.4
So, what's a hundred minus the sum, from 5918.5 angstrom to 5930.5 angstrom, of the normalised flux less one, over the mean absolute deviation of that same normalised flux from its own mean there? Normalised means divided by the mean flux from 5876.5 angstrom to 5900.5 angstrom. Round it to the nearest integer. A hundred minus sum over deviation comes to 39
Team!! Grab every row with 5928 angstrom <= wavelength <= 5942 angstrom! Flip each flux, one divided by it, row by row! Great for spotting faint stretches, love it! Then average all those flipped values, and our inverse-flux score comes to 0.0442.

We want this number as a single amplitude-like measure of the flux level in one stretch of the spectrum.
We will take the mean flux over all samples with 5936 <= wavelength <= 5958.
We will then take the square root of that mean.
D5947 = 4.73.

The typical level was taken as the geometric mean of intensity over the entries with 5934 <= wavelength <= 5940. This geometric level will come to 22.5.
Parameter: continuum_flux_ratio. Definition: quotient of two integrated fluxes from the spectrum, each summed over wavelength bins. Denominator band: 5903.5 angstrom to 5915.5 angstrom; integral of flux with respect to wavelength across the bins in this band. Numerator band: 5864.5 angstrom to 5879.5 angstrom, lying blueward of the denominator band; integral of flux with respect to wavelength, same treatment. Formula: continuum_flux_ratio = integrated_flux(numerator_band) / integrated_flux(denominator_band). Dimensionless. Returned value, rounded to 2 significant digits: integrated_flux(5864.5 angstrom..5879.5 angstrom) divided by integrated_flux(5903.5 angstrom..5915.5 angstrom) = 1.3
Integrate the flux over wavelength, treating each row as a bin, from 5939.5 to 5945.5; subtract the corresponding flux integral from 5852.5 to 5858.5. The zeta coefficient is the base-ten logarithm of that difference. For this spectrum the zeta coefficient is 0.72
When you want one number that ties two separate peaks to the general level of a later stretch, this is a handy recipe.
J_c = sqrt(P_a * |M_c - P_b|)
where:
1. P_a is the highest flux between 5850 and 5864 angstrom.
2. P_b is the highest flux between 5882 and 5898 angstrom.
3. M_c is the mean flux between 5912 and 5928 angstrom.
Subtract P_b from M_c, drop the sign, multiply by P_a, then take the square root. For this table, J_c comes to 5.9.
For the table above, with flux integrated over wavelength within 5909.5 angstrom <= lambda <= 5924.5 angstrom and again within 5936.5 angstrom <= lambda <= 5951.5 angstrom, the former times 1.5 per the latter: 1.46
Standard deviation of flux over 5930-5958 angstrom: 0.4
